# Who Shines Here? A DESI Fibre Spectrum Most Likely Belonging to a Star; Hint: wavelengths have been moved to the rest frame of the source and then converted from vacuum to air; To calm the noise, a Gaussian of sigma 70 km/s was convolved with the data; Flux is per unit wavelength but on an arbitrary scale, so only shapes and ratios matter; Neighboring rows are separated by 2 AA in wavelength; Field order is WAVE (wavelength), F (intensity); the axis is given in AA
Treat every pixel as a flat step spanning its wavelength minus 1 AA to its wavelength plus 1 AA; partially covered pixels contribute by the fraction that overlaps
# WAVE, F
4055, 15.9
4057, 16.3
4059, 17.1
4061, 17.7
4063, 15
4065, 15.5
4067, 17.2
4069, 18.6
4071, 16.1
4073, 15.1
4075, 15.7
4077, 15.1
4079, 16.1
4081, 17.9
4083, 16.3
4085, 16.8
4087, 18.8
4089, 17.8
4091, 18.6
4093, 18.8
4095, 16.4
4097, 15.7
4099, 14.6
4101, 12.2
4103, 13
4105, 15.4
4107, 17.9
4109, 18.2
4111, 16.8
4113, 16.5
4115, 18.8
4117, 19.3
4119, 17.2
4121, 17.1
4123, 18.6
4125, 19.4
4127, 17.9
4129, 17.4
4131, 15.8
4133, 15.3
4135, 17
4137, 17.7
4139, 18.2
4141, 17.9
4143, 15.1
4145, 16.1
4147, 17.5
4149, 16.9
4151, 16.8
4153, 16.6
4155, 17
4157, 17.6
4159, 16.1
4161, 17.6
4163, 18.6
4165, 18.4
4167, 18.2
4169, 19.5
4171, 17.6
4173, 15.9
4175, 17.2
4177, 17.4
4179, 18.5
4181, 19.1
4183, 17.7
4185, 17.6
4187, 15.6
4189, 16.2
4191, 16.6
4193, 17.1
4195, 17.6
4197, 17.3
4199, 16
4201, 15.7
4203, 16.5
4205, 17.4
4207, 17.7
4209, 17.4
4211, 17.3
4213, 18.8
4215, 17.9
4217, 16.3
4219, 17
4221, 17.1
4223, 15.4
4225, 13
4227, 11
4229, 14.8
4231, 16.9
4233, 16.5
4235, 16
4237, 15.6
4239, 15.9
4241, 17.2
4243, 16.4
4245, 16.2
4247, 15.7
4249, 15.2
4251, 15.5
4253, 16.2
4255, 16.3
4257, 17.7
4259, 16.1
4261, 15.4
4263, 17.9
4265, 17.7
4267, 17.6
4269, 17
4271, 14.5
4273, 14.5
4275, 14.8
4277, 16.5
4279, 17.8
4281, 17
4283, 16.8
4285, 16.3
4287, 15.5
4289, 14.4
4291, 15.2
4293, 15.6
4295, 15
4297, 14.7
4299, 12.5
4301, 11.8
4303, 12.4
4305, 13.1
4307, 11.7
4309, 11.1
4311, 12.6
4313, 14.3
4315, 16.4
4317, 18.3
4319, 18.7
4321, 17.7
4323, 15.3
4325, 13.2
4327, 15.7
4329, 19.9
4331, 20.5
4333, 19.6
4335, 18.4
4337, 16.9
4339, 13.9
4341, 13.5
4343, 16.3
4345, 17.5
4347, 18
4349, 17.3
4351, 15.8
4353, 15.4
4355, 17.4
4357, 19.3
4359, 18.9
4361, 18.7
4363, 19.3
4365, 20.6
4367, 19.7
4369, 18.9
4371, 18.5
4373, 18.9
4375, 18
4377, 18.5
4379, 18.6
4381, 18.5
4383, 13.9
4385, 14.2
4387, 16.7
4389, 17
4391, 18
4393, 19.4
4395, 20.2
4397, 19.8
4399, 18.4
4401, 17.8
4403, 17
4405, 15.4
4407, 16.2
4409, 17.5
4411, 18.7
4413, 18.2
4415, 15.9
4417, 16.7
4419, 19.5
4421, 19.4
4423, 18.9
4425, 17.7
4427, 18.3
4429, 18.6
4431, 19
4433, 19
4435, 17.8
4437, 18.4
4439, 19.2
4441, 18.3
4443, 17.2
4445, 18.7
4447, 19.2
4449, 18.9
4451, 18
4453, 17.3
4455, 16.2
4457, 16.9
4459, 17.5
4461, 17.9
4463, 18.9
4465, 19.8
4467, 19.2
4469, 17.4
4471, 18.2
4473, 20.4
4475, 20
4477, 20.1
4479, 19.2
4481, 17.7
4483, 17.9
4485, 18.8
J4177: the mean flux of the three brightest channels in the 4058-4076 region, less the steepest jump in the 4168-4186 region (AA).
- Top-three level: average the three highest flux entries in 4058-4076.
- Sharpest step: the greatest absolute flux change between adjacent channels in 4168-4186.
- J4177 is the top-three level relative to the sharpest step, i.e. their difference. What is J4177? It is 15.9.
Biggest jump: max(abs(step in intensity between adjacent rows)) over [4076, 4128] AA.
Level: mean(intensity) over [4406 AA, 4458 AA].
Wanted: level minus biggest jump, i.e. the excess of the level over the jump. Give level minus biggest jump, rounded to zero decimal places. 16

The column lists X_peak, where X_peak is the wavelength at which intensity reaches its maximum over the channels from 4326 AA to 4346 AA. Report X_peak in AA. 4331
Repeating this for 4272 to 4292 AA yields 4279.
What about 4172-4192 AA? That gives 4181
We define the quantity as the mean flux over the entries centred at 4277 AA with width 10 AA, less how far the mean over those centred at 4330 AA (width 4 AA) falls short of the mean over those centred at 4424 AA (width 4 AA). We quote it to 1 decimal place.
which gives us 18.0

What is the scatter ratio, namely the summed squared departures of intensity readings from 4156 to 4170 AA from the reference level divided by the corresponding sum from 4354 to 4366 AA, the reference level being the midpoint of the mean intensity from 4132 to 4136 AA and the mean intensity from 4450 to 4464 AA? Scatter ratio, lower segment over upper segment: 0.5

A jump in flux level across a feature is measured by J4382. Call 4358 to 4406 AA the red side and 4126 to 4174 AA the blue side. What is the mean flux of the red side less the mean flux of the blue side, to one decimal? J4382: 0.9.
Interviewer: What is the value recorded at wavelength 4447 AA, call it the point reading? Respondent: 19.2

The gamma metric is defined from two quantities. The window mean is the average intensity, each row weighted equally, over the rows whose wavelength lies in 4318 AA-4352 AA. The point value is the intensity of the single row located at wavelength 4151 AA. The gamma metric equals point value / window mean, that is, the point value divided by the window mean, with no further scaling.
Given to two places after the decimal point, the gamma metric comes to 0.99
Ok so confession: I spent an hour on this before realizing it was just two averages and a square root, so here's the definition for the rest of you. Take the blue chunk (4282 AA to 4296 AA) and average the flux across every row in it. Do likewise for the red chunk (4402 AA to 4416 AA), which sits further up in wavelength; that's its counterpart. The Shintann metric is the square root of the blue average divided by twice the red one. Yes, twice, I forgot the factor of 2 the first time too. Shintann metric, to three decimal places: 0.676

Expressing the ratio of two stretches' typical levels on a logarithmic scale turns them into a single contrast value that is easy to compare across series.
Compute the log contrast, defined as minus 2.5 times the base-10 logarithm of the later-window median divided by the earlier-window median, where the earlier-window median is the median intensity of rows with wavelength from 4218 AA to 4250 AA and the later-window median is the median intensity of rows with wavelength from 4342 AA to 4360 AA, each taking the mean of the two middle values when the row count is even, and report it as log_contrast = -0.094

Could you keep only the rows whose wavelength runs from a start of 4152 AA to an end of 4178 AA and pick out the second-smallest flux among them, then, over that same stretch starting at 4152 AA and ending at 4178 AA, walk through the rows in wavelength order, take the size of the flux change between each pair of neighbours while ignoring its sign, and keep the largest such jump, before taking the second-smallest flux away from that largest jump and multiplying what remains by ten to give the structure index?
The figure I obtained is -142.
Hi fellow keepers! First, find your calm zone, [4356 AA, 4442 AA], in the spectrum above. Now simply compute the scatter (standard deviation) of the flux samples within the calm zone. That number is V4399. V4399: 1.4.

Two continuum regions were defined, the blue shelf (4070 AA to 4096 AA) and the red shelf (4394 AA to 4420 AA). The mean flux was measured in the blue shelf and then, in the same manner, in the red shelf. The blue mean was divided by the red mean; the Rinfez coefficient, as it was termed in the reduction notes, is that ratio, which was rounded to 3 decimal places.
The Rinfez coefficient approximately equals 0.949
